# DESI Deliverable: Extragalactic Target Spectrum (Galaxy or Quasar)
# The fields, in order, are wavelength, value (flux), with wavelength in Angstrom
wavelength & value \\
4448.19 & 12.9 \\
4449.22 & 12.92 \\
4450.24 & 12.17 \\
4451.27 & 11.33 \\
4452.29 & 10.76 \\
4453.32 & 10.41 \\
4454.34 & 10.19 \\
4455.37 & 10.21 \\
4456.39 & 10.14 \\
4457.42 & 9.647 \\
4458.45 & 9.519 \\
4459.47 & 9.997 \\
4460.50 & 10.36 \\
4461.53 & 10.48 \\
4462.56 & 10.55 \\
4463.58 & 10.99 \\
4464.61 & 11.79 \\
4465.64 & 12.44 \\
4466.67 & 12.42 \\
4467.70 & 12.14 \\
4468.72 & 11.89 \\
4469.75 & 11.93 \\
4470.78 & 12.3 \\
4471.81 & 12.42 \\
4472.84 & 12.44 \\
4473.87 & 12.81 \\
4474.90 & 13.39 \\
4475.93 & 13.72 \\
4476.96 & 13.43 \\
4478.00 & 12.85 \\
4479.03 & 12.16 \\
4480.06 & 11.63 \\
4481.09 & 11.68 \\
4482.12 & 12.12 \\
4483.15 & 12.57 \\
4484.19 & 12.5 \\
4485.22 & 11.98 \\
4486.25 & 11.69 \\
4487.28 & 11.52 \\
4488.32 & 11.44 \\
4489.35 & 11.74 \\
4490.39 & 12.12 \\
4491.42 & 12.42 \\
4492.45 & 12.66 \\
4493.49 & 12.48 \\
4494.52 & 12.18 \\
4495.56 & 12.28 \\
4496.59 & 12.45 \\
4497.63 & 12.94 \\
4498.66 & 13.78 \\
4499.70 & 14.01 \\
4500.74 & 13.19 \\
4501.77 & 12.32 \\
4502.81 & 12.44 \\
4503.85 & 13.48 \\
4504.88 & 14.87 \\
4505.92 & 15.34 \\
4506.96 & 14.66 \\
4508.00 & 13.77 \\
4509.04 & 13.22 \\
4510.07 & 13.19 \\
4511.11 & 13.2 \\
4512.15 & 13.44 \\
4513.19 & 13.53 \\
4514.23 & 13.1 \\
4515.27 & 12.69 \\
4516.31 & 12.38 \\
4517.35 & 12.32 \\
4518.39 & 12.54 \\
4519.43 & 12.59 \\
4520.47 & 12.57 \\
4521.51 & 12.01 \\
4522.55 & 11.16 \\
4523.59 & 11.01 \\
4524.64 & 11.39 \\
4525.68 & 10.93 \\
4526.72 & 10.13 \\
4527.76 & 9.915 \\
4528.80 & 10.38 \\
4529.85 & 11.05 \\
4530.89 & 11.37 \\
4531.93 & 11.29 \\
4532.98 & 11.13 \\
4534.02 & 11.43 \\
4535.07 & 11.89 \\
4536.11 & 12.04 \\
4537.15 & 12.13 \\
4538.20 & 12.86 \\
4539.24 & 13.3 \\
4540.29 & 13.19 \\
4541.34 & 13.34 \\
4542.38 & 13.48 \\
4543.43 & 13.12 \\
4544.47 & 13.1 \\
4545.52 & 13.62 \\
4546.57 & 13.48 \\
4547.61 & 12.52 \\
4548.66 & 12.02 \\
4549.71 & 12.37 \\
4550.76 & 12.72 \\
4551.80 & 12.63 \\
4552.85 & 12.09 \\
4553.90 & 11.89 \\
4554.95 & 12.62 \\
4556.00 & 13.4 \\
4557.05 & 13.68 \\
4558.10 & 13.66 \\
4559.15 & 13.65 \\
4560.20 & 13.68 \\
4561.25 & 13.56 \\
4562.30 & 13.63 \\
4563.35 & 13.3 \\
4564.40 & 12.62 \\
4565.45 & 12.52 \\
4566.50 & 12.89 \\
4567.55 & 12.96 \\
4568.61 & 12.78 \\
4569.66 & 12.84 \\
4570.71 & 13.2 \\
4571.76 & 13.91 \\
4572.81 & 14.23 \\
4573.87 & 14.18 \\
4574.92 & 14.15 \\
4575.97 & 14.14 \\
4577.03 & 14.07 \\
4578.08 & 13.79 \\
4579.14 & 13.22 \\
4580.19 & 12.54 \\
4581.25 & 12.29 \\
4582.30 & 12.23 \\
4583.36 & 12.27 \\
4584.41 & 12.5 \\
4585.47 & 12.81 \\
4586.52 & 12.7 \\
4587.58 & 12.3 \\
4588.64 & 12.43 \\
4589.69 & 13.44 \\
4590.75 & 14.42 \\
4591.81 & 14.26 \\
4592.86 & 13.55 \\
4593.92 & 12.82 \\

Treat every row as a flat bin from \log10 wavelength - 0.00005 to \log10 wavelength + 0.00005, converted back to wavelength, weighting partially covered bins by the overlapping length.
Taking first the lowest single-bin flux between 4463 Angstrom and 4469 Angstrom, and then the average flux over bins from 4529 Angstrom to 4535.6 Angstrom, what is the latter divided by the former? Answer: 1.03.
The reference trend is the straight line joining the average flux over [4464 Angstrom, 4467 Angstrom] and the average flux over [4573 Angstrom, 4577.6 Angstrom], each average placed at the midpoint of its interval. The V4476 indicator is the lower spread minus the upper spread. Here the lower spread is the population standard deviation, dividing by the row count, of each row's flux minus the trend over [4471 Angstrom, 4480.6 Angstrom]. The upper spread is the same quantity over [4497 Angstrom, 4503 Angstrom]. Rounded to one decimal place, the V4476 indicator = 0.0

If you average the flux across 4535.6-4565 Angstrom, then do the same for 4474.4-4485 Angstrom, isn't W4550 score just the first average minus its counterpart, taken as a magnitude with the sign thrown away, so 0.4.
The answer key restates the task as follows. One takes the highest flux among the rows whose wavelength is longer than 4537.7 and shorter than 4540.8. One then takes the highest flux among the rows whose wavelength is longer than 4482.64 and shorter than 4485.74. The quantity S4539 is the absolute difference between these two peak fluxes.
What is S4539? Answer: 0.7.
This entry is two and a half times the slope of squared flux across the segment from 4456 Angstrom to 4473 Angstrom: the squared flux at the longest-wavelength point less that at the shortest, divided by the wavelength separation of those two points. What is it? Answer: 8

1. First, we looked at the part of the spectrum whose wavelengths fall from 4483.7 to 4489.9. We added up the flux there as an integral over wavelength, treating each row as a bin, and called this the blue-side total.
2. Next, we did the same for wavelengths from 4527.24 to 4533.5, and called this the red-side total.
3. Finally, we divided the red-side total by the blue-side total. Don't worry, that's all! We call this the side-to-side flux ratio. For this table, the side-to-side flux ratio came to 0.93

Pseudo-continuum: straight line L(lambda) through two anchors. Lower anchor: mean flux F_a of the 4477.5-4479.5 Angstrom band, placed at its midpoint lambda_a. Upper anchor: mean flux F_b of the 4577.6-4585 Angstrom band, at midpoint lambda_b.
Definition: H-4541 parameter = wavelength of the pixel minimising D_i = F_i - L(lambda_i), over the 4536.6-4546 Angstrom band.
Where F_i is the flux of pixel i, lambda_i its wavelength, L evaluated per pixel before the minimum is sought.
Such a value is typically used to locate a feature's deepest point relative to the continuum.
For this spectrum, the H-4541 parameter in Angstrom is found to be 4537.15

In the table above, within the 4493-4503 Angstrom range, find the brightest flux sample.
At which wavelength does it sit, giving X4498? 4499.70 Angstrom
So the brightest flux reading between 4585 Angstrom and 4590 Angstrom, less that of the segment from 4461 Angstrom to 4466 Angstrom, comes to 1.0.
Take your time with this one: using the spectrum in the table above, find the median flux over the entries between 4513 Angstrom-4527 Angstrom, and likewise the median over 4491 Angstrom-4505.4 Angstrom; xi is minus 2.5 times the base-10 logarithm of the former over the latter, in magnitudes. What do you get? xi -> 0.019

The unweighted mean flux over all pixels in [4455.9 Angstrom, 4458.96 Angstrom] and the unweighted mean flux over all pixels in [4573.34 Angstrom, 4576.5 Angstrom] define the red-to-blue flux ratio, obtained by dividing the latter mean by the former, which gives 1.45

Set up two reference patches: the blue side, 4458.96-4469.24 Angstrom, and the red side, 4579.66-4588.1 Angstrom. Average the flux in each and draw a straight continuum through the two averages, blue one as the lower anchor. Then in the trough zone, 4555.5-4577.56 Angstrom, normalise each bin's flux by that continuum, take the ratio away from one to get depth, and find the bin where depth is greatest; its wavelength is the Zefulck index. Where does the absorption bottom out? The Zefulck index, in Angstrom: 4565.45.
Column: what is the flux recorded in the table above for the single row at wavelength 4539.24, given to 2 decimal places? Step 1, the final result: 13.30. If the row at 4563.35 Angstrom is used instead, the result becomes 13.30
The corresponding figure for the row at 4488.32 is 11.44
